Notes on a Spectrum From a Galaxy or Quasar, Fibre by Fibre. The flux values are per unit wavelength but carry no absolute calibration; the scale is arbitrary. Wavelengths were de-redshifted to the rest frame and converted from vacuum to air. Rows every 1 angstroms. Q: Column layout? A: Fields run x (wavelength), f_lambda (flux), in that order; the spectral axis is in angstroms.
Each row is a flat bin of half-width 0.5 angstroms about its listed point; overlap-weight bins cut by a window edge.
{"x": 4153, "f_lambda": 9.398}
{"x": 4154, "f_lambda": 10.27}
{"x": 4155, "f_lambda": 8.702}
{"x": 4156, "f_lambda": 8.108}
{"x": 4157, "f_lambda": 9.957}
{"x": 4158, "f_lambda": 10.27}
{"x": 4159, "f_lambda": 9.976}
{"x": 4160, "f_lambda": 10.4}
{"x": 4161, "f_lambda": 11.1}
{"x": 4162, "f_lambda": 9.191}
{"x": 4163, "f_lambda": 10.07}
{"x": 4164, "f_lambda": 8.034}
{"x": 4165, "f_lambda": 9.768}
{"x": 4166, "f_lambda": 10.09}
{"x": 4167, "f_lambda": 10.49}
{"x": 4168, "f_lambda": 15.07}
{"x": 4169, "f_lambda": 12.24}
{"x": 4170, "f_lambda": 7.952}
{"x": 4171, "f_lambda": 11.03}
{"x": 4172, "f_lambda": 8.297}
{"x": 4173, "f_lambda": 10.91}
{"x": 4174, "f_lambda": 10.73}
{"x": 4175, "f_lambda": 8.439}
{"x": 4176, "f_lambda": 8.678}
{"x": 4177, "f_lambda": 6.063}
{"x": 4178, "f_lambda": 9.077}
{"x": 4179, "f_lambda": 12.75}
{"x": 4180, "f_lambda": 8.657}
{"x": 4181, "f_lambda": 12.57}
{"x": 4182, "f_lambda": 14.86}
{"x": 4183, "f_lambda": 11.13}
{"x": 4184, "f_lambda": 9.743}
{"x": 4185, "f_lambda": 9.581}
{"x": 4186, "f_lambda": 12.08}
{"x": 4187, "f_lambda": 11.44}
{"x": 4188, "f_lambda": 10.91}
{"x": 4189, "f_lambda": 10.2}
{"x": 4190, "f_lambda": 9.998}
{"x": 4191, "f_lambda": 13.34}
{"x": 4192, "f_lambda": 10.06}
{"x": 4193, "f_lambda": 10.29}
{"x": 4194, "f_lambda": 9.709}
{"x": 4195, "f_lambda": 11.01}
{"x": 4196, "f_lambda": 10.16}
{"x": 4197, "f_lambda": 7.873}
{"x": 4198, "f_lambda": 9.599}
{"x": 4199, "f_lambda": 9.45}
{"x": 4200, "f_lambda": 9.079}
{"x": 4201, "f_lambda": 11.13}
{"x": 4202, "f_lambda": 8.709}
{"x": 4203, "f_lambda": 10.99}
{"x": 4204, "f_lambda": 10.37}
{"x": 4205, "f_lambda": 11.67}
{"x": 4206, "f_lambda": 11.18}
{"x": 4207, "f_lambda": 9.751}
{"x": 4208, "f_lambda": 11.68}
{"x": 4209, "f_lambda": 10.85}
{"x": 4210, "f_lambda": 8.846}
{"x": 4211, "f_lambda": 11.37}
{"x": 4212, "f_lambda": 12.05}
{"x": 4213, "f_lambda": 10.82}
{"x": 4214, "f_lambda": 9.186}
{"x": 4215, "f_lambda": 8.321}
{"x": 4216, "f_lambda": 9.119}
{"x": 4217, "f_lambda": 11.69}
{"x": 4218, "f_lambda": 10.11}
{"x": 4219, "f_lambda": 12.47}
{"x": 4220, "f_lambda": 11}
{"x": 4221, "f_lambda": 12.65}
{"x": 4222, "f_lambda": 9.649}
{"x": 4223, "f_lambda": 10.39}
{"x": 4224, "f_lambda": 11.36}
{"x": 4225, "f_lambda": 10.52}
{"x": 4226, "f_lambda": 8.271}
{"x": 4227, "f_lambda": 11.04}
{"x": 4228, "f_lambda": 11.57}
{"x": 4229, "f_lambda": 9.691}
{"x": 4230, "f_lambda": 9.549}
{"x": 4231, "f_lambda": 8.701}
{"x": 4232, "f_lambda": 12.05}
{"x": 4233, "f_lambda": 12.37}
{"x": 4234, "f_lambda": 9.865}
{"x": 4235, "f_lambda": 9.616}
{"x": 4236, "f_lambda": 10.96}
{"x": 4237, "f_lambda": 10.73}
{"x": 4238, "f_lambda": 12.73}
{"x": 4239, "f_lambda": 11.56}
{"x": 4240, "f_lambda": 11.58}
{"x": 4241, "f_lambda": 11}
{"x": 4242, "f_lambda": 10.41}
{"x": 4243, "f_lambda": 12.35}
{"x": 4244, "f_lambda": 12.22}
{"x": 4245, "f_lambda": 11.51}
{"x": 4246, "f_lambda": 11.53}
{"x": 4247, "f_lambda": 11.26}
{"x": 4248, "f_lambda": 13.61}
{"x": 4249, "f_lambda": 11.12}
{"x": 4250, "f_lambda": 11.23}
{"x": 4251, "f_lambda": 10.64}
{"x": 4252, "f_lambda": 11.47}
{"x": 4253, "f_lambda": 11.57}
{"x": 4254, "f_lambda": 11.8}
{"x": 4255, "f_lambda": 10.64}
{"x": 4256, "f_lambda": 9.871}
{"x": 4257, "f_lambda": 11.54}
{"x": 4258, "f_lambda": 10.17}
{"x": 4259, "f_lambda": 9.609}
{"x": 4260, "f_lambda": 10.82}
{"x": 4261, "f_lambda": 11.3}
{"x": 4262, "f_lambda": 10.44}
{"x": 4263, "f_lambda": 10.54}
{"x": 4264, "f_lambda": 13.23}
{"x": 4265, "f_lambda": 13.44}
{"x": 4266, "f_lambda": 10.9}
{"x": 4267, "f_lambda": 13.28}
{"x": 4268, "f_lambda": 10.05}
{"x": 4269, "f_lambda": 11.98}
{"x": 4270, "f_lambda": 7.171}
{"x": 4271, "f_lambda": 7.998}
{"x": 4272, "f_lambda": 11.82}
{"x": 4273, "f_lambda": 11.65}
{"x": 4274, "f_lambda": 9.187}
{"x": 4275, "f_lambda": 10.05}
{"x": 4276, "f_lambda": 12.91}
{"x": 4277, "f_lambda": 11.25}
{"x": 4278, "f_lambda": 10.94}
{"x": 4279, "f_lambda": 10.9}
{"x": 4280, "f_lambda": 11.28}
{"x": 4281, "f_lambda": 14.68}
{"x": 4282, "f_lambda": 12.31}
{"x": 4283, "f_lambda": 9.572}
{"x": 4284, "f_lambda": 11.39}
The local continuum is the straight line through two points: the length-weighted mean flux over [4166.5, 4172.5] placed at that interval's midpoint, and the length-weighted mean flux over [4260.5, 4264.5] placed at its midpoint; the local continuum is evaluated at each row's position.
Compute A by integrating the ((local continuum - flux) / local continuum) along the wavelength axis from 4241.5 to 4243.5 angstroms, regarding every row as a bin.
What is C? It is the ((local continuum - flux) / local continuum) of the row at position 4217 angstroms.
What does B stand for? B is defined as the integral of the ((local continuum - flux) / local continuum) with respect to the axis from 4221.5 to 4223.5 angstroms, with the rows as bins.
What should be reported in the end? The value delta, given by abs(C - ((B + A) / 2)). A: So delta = 0.14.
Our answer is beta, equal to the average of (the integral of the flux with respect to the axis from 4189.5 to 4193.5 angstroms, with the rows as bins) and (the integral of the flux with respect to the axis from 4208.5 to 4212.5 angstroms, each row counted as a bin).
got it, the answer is 43.4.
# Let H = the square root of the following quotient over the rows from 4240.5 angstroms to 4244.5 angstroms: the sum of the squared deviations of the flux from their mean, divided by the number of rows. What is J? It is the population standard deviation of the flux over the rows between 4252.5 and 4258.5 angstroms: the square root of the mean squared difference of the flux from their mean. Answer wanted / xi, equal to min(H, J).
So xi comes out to 0.74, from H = 0.82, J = 0.74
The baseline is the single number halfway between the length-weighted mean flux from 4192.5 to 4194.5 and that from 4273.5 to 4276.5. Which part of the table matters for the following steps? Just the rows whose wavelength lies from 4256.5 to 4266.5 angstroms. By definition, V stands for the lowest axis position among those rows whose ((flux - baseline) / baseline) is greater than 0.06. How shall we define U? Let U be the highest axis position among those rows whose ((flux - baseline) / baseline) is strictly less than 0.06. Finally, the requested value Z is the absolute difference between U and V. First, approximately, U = 4266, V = 4257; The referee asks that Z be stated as 9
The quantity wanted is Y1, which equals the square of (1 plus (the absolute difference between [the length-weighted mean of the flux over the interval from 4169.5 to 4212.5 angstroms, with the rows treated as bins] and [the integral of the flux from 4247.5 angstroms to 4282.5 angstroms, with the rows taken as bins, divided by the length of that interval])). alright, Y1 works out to 3.4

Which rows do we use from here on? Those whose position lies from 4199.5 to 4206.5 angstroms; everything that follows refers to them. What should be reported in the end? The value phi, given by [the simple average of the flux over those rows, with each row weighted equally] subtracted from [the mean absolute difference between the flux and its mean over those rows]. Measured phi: -9.5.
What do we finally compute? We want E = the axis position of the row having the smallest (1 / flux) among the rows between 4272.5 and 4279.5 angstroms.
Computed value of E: 4276 angstroms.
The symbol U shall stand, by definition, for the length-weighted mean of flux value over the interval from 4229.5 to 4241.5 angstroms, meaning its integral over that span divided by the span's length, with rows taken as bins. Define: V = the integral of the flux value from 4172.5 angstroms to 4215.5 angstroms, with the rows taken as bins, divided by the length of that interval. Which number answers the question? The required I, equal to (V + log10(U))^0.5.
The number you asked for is 3.375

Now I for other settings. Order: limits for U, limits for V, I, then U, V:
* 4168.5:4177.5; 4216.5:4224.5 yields 3.484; 9.4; 11.2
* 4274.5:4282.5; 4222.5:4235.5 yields 3.385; 11.8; 10.4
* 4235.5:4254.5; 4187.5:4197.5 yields 3.379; 11.5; 10.4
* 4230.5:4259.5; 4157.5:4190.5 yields 3.377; 11.2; 10.4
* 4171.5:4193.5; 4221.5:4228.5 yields 3.379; 10.4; 10.4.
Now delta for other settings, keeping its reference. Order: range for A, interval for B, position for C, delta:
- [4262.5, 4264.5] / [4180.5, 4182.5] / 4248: 0.10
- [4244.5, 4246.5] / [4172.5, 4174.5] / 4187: 0.03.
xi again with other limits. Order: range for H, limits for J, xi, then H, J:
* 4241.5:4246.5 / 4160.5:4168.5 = 0.69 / 0.69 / 1.93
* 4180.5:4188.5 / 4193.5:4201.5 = 0.98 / 1.58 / 0.98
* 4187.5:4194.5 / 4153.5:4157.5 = 0.89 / 1.15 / 0.89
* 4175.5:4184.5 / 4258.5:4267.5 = 1.35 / 2.53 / 1.35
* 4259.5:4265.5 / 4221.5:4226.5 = 1.04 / 1.24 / 1.04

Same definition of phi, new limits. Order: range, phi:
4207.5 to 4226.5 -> -9.4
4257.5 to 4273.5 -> -9.6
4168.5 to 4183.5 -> -8.3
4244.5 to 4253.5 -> -11.1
